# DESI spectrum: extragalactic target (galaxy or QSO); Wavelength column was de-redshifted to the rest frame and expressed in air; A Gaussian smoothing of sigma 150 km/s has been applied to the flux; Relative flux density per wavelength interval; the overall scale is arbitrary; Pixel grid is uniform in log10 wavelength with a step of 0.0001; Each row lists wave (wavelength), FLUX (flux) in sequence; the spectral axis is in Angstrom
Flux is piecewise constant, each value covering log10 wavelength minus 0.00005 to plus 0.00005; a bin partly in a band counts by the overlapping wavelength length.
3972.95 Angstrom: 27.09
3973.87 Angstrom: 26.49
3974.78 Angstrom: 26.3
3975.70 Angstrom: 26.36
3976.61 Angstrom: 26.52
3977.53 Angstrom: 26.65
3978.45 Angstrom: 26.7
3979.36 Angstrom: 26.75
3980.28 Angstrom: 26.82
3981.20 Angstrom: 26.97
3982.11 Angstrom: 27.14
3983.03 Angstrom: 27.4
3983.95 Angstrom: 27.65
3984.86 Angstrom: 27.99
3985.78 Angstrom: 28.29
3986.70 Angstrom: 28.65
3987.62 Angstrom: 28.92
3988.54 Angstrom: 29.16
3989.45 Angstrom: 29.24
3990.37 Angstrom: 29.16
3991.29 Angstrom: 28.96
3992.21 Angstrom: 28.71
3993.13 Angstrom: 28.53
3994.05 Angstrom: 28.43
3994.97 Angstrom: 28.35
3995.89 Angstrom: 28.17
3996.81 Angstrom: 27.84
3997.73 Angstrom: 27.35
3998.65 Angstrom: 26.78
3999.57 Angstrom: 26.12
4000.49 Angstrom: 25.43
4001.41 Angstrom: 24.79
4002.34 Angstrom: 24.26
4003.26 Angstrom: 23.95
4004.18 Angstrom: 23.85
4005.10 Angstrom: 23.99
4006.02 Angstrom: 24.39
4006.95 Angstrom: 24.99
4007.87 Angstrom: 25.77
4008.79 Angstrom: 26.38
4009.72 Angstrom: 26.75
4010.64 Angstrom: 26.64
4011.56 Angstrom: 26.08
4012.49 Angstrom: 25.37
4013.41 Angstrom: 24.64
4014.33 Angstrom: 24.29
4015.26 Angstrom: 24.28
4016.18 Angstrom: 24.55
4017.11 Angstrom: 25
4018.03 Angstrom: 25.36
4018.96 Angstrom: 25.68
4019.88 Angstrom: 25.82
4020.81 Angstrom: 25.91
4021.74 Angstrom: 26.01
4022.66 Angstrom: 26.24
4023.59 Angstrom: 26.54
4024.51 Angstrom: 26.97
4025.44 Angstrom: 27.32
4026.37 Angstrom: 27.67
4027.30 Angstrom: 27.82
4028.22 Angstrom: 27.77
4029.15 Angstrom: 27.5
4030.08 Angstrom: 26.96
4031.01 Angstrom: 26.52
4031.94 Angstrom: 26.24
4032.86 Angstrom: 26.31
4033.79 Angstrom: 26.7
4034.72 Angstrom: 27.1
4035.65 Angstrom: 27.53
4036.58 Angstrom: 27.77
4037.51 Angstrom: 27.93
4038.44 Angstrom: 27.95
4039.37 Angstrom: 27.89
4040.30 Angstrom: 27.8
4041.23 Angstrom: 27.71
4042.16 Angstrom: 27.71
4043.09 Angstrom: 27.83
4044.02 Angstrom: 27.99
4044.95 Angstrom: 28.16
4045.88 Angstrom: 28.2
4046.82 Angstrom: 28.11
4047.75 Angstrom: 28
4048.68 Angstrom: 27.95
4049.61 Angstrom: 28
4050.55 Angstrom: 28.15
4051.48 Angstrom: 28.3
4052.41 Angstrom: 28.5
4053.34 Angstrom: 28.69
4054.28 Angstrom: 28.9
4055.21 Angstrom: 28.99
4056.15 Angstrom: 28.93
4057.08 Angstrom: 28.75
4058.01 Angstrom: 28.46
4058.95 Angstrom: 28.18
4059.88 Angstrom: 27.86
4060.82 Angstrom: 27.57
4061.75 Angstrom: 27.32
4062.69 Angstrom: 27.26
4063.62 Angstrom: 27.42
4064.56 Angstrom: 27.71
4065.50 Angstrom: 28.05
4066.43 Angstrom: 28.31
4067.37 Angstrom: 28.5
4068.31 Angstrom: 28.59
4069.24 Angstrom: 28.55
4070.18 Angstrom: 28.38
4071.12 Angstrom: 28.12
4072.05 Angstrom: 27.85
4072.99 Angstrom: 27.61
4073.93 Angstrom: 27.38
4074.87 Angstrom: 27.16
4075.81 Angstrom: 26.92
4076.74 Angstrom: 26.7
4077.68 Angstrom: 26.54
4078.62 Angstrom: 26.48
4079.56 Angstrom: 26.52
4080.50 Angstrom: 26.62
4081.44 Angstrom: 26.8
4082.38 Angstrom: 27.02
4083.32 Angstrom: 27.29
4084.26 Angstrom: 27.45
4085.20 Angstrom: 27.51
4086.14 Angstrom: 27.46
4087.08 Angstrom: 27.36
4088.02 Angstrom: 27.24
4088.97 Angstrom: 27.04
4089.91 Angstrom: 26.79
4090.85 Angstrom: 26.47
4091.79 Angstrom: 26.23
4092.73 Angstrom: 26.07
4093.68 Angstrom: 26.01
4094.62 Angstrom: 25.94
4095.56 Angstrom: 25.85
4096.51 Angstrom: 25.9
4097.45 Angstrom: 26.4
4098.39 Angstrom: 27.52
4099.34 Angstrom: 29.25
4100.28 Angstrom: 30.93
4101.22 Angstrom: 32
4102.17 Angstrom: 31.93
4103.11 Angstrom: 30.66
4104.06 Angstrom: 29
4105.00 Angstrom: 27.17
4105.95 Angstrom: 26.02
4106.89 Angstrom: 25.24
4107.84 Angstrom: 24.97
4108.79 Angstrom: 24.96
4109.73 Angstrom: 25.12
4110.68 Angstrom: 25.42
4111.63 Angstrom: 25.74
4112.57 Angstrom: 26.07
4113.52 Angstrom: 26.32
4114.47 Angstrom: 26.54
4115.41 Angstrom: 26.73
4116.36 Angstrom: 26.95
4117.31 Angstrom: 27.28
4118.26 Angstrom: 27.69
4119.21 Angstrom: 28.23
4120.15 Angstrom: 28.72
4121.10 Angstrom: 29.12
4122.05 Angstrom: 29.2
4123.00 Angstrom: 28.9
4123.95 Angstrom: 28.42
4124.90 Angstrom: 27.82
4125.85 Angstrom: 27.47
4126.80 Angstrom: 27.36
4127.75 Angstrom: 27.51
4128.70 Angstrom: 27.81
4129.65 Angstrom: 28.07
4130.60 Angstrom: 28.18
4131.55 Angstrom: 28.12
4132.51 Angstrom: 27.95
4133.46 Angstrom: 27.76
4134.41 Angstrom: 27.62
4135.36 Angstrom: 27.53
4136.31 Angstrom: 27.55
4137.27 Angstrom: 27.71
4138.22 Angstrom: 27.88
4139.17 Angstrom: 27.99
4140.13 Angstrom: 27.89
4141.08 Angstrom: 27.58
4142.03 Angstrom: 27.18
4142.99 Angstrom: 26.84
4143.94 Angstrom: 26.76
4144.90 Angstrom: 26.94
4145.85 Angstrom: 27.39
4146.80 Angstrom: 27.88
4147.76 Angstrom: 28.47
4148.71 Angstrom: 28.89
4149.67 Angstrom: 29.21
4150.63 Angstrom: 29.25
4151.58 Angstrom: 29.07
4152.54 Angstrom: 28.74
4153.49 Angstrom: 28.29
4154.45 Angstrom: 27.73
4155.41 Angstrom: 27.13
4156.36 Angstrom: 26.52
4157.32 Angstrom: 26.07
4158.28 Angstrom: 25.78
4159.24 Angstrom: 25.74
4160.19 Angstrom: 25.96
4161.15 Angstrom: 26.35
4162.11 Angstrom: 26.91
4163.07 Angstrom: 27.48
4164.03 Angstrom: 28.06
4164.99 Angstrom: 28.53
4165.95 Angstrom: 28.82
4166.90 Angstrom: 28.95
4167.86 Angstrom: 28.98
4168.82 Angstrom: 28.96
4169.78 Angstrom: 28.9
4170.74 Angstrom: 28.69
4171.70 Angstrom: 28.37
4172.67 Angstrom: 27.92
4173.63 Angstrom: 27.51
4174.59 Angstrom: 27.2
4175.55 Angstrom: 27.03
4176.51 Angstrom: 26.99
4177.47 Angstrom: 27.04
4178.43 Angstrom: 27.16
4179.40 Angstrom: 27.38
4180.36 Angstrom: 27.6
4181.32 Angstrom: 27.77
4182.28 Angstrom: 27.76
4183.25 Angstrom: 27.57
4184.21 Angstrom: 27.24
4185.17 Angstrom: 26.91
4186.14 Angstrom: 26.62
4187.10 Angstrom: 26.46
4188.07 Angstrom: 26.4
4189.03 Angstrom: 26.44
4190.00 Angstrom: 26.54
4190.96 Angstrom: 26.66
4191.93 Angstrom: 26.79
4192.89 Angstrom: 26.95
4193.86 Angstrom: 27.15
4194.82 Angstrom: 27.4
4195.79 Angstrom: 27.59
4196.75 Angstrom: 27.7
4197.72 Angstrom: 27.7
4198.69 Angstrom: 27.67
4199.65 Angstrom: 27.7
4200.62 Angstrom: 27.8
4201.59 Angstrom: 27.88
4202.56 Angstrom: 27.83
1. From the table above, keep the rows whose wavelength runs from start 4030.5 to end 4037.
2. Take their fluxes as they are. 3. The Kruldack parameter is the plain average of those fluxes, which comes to 26.9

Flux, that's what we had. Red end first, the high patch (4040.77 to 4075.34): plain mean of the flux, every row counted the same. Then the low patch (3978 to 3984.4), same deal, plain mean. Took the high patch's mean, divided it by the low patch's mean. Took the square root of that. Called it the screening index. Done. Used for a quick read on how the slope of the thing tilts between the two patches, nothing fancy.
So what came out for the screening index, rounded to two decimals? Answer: 1.02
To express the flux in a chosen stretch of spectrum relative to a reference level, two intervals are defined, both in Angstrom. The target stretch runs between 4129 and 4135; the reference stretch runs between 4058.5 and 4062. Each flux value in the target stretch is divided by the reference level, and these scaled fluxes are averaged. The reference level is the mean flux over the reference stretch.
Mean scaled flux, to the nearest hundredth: 1.01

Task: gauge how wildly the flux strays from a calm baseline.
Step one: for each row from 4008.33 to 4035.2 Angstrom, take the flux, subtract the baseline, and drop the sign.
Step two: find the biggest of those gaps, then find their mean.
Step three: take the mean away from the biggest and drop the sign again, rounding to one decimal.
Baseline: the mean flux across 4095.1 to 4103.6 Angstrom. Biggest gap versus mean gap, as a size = 1.9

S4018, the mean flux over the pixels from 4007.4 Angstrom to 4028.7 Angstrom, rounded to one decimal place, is 26.0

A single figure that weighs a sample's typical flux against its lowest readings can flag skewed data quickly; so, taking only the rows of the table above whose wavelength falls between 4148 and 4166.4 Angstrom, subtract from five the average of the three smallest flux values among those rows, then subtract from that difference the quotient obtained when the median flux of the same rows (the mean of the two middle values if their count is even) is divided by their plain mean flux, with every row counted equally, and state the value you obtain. -21.83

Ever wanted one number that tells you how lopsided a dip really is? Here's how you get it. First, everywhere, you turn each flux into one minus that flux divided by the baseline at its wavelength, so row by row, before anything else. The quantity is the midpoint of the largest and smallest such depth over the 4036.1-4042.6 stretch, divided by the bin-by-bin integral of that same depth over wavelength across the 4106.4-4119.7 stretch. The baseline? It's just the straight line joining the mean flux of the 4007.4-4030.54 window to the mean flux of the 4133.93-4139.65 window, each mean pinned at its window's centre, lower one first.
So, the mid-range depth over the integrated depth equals -0.09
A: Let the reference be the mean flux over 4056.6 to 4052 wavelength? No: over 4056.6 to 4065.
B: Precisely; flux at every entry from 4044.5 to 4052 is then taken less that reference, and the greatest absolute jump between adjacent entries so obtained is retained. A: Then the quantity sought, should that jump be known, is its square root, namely 0.39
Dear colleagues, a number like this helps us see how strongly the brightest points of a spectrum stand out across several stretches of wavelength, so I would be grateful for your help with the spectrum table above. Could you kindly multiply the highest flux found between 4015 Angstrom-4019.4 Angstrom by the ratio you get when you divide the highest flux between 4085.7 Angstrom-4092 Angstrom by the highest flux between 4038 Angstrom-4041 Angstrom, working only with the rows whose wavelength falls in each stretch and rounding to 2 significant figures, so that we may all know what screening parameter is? 25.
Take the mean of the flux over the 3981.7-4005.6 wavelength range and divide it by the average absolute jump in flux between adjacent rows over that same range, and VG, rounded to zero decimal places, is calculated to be 89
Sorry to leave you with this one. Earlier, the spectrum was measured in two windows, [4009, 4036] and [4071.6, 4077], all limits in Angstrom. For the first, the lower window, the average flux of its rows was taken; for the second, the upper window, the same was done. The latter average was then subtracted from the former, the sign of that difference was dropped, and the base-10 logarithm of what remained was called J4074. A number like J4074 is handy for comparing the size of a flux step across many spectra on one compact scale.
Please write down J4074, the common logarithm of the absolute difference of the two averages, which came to 0.0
